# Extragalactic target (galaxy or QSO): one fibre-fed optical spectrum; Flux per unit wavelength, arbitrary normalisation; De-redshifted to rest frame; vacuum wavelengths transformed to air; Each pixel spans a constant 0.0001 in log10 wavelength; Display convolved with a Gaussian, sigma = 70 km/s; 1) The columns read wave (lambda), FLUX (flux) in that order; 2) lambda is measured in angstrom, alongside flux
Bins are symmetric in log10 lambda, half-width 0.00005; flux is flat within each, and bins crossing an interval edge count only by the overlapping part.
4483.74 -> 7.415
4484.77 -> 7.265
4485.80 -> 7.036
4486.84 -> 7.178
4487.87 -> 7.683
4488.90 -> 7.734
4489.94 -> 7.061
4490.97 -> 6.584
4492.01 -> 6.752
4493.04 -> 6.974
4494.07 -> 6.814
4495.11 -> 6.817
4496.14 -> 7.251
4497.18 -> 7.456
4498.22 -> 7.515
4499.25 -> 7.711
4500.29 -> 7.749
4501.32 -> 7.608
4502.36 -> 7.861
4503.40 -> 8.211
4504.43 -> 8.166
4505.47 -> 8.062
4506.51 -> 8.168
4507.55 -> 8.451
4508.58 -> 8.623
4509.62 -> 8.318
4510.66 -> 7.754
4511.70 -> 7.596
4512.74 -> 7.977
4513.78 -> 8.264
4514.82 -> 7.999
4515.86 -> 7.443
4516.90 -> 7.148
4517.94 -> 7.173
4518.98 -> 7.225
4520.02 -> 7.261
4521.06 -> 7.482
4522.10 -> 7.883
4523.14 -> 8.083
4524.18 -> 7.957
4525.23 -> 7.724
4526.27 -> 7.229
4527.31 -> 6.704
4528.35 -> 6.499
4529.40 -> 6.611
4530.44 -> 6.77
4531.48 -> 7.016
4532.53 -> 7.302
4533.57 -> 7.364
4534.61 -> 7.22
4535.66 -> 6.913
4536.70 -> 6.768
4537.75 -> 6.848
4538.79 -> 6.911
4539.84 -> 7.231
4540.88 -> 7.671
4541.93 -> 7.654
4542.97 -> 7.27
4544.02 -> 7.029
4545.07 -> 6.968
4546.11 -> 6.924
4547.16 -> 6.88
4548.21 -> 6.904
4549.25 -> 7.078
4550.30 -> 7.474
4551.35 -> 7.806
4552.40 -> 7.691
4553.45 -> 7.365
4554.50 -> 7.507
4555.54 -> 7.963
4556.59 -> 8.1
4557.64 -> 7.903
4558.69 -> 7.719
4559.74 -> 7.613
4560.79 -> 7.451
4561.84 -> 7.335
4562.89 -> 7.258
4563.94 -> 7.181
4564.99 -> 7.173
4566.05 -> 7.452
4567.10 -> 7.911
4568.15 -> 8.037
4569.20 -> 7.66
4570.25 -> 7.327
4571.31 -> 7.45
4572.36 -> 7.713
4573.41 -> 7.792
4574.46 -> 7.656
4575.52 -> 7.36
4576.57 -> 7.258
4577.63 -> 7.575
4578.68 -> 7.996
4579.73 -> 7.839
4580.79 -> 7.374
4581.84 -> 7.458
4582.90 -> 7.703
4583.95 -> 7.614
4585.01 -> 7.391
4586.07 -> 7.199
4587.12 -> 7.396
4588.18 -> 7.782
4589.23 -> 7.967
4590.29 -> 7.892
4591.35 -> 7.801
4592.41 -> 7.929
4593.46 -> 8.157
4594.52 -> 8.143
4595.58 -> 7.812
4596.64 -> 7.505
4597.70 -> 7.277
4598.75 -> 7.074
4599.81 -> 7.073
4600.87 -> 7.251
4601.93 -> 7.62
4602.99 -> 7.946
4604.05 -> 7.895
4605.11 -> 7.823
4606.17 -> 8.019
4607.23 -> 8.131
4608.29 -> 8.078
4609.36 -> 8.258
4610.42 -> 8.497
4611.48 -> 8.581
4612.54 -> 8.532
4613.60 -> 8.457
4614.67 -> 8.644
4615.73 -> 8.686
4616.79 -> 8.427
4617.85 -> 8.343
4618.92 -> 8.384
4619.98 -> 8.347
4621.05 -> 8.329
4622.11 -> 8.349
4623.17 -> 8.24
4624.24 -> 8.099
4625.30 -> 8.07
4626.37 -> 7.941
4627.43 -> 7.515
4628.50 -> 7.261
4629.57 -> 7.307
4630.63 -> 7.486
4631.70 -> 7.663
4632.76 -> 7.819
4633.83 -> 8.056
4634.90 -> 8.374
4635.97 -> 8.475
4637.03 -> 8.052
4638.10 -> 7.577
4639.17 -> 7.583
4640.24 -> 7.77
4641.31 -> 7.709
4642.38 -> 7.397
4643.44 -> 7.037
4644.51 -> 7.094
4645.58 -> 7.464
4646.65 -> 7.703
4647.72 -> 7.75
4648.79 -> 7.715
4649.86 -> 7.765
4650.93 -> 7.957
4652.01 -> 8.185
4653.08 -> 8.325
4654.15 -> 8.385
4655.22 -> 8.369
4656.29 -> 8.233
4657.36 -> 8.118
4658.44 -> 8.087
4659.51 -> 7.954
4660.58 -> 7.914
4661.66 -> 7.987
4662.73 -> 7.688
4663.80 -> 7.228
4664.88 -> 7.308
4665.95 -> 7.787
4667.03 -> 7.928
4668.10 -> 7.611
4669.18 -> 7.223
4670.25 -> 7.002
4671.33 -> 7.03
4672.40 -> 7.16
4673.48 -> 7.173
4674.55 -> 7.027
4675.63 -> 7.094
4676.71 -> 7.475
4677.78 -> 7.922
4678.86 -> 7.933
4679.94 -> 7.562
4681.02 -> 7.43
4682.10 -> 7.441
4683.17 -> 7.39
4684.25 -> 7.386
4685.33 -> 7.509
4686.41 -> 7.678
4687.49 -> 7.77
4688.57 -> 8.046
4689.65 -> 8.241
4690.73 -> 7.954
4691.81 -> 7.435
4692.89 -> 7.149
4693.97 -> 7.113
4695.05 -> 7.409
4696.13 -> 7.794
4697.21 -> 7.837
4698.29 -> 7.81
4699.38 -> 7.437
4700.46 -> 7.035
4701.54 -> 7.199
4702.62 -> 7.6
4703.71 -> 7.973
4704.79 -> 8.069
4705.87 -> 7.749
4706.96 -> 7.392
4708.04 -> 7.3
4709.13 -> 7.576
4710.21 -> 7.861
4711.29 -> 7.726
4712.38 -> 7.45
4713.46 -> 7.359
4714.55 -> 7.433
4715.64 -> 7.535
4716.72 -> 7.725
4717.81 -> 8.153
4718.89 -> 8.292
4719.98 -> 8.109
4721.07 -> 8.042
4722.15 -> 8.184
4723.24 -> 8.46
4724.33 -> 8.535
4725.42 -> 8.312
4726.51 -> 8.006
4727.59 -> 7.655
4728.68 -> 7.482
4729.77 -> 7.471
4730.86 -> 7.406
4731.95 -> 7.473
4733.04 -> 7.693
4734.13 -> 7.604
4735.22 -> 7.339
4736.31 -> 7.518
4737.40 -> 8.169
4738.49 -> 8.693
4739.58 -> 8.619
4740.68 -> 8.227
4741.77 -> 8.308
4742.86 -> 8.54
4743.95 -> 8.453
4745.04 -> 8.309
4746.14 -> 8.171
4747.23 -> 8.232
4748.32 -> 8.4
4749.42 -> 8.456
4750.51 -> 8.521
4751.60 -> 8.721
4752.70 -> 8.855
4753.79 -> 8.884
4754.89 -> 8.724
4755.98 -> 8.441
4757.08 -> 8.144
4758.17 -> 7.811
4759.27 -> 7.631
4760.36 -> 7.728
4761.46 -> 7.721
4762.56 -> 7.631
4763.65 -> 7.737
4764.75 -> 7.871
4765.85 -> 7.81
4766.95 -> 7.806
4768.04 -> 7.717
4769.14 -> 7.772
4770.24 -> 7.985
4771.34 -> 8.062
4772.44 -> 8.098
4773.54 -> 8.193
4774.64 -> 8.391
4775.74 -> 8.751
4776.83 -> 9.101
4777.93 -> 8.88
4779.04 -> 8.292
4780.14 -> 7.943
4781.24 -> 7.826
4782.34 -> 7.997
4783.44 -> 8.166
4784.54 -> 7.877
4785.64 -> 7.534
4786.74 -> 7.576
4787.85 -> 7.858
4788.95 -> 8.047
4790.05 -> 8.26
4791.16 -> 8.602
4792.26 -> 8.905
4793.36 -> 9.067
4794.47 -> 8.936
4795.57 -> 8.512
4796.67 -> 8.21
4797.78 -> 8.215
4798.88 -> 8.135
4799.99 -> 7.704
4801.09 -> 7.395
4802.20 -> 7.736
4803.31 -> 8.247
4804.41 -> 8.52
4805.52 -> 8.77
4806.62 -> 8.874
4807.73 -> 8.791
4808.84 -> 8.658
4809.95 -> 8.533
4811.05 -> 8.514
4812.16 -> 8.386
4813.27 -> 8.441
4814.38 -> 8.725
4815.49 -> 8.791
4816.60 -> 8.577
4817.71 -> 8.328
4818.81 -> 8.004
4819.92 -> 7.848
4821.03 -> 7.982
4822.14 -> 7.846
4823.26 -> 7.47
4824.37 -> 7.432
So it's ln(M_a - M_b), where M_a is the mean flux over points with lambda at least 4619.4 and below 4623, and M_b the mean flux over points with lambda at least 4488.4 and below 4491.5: 0.2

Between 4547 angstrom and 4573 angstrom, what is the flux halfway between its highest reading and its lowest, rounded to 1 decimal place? 7.5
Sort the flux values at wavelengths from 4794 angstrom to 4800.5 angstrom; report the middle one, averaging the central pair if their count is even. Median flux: 8.2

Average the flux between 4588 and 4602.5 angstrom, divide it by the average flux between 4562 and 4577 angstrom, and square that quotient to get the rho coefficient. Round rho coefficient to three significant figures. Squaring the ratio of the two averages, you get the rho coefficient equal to 1.04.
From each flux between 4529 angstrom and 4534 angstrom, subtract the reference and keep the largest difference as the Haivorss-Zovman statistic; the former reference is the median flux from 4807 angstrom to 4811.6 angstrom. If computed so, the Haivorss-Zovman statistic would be -1.23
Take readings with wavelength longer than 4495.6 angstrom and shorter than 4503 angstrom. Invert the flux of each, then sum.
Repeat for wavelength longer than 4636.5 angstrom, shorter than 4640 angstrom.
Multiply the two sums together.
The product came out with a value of 0.36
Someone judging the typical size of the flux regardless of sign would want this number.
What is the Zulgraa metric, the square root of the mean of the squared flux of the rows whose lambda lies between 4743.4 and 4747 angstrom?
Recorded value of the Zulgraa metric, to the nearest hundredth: 8.31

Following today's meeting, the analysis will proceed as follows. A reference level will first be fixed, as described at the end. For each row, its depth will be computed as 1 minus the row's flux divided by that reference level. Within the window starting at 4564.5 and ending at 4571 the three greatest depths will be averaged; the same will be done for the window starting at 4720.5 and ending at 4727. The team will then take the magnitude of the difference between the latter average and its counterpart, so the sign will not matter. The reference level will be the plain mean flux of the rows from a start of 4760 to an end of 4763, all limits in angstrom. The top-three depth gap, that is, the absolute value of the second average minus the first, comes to 0.10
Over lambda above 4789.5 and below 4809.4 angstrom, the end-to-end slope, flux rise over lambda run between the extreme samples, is 0.021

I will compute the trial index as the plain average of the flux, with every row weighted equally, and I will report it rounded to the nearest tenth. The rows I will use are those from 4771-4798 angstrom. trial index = 8.3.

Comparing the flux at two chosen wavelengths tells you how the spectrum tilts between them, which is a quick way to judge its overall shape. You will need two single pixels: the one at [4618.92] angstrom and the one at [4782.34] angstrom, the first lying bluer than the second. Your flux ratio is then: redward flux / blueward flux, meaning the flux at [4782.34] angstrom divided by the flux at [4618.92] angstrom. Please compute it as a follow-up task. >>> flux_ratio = 0.95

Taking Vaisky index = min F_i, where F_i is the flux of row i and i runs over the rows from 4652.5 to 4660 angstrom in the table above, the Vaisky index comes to 7.954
